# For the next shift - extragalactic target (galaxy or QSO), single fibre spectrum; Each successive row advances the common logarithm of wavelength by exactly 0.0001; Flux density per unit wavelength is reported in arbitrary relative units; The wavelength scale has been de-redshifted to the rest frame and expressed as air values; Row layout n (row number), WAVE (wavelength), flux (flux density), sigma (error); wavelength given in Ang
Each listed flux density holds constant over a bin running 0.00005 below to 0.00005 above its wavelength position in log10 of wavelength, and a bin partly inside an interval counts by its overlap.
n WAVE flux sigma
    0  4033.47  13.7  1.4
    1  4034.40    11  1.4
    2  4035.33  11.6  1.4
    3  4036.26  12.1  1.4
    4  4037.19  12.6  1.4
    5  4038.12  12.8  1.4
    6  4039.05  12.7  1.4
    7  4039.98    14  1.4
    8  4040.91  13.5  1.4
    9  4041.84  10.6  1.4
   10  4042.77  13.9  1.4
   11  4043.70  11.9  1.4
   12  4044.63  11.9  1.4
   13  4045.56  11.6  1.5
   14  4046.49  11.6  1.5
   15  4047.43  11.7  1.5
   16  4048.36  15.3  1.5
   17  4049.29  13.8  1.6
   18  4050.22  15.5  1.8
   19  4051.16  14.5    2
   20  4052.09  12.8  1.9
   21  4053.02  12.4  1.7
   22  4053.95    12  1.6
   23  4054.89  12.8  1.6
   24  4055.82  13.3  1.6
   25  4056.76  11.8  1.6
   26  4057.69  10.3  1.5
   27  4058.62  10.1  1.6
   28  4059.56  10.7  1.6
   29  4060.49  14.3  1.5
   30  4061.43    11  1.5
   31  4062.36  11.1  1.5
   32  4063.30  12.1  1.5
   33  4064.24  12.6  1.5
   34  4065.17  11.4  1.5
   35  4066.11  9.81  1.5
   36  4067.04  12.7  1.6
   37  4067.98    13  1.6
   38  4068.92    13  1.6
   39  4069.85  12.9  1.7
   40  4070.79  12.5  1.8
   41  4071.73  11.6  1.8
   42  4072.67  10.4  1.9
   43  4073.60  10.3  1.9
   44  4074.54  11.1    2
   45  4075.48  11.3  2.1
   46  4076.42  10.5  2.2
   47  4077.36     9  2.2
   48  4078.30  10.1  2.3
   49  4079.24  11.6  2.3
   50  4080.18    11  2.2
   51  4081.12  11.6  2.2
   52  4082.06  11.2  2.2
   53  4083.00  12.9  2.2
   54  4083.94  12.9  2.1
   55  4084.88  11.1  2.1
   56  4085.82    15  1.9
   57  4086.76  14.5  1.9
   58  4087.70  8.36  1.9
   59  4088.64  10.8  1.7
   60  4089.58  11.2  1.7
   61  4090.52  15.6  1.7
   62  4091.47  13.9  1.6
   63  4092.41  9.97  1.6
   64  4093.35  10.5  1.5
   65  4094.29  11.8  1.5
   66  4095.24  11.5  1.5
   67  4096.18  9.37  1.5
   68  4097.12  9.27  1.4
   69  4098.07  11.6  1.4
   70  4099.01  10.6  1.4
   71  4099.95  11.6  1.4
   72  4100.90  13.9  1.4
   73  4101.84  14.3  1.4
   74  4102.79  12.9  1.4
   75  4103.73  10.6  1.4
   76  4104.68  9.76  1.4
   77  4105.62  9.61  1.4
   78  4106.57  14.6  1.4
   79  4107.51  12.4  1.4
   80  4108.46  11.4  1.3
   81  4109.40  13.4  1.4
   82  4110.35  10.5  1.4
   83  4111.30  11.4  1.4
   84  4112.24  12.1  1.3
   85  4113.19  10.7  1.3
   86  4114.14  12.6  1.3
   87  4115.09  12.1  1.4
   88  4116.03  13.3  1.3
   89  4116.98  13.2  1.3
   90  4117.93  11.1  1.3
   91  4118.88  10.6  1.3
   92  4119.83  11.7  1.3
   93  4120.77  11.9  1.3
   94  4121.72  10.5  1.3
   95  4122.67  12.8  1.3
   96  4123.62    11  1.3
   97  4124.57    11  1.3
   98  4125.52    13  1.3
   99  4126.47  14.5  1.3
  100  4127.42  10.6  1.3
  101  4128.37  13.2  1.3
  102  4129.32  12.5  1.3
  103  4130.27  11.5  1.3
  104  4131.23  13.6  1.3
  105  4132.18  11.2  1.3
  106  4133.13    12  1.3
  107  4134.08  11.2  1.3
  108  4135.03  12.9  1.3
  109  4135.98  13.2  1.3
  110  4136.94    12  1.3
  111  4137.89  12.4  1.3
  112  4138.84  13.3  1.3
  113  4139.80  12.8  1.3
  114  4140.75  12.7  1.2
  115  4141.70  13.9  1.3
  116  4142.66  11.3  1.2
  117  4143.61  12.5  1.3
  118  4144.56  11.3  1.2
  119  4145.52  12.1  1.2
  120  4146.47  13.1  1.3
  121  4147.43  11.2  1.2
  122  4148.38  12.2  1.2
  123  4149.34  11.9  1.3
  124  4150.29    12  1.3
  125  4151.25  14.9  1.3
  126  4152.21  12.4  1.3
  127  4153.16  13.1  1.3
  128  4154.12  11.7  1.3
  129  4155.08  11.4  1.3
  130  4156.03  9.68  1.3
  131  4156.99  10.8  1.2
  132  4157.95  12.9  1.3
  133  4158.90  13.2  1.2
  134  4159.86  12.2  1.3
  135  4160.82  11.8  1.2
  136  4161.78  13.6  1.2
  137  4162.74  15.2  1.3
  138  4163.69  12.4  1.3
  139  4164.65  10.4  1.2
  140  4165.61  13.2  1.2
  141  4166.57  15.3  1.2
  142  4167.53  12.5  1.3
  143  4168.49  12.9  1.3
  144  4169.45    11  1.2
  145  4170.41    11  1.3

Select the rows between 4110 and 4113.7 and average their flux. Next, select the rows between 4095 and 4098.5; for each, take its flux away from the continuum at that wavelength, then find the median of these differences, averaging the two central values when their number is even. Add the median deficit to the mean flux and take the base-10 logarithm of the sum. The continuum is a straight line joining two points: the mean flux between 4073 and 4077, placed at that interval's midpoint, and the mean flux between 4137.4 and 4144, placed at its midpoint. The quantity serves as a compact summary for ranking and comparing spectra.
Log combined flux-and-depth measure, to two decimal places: 1.08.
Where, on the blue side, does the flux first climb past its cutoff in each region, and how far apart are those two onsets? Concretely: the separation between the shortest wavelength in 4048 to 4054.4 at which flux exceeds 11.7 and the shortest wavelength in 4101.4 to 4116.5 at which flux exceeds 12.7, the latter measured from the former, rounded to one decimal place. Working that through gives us 53.5 Ang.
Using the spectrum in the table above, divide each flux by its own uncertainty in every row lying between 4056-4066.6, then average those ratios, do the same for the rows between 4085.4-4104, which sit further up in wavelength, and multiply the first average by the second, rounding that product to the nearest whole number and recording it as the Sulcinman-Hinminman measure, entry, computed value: 57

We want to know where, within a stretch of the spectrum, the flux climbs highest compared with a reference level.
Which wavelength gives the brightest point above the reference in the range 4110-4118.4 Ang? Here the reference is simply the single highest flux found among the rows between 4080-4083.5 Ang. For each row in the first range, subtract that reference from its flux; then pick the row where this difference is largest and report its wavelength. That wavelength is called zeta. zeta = 4116.03 Ang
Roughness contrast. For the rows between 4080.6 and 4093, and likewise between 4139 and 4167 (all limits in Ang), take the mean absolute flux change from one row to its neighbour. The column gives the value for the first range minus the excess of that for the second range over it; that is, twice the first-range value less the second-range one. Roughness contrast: 3.2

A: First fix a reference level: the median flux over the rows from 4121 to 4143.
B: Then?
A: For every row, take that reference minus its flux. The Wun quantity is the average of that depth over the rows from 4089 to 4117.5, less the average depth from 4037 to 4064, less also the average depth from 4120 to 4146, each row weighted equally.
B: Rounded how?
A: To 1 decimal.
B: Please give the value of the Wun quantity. 0.4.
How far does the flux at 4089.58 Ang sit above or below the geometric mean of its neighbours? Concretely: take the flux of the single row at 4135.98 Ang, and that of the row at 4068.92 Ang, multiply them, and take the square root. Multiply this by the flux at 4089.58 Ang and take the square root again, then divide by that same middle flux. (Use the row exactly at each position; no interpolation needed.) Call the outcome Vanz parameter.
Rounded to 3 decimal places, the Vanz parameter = 1.081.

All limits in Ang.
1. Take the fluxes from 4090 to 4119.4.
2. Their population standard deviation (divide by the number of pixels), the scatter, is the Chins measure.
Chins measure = 1.62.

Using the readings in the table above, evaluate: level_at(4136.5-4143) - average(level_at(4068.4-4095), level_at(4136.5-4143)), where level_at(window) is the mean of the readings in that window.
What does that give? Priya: 0.5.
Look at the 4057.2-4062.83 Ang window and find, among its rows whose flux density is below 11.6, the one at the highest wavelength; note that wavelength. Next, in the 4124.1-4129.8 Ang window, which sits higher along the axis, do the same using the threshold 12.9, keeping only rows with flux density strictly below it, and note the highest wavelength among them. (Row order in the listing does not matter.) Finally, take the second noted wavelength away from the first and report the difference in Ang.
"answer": -67.0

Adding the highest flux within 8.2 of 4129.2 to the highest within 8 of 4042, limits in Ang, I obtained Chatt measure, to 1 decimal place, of 29.8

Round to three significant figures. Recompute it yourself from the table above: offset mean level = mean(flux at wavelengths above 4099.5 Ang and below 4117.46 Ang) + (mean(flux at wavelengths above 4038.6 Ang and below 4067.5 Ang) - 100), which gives -75.5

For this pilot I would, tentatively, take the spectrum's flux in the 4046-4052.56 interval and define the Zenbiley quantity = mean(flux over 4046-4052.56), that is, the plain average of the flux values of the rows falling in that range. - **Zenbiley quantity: 13.6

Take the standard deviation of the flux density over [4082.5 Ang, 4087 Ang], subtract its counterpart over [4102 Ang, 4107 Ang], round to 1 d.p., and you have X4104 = -0.6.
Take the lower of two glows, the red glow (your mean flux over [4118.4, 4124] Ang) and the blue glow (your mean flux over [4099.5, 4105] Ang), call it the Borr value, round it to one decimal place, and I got 11.4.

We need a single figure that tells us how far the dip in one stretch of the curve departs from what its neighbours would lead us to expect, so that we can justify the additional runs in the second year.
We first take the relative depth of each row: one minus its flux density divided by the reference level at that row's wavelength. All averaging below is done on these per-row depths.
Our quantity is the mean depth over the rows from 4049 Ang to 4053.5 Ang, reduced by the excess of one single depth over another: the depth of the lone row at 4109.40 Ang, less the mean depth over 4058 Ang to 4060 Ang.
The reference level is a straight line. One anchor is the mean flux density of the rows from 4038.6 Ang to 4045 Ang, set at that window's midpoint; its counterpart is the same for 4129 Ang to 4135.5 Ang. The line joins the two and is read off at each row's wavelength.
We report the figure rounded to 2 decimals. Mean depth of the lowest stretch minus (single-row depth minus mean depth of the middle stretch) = 0.17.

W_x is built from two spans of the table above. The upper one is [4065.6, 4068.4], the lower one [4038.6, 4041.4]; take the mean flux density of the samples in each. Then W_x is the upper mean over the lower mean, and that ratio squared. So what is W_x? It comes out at 0.78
